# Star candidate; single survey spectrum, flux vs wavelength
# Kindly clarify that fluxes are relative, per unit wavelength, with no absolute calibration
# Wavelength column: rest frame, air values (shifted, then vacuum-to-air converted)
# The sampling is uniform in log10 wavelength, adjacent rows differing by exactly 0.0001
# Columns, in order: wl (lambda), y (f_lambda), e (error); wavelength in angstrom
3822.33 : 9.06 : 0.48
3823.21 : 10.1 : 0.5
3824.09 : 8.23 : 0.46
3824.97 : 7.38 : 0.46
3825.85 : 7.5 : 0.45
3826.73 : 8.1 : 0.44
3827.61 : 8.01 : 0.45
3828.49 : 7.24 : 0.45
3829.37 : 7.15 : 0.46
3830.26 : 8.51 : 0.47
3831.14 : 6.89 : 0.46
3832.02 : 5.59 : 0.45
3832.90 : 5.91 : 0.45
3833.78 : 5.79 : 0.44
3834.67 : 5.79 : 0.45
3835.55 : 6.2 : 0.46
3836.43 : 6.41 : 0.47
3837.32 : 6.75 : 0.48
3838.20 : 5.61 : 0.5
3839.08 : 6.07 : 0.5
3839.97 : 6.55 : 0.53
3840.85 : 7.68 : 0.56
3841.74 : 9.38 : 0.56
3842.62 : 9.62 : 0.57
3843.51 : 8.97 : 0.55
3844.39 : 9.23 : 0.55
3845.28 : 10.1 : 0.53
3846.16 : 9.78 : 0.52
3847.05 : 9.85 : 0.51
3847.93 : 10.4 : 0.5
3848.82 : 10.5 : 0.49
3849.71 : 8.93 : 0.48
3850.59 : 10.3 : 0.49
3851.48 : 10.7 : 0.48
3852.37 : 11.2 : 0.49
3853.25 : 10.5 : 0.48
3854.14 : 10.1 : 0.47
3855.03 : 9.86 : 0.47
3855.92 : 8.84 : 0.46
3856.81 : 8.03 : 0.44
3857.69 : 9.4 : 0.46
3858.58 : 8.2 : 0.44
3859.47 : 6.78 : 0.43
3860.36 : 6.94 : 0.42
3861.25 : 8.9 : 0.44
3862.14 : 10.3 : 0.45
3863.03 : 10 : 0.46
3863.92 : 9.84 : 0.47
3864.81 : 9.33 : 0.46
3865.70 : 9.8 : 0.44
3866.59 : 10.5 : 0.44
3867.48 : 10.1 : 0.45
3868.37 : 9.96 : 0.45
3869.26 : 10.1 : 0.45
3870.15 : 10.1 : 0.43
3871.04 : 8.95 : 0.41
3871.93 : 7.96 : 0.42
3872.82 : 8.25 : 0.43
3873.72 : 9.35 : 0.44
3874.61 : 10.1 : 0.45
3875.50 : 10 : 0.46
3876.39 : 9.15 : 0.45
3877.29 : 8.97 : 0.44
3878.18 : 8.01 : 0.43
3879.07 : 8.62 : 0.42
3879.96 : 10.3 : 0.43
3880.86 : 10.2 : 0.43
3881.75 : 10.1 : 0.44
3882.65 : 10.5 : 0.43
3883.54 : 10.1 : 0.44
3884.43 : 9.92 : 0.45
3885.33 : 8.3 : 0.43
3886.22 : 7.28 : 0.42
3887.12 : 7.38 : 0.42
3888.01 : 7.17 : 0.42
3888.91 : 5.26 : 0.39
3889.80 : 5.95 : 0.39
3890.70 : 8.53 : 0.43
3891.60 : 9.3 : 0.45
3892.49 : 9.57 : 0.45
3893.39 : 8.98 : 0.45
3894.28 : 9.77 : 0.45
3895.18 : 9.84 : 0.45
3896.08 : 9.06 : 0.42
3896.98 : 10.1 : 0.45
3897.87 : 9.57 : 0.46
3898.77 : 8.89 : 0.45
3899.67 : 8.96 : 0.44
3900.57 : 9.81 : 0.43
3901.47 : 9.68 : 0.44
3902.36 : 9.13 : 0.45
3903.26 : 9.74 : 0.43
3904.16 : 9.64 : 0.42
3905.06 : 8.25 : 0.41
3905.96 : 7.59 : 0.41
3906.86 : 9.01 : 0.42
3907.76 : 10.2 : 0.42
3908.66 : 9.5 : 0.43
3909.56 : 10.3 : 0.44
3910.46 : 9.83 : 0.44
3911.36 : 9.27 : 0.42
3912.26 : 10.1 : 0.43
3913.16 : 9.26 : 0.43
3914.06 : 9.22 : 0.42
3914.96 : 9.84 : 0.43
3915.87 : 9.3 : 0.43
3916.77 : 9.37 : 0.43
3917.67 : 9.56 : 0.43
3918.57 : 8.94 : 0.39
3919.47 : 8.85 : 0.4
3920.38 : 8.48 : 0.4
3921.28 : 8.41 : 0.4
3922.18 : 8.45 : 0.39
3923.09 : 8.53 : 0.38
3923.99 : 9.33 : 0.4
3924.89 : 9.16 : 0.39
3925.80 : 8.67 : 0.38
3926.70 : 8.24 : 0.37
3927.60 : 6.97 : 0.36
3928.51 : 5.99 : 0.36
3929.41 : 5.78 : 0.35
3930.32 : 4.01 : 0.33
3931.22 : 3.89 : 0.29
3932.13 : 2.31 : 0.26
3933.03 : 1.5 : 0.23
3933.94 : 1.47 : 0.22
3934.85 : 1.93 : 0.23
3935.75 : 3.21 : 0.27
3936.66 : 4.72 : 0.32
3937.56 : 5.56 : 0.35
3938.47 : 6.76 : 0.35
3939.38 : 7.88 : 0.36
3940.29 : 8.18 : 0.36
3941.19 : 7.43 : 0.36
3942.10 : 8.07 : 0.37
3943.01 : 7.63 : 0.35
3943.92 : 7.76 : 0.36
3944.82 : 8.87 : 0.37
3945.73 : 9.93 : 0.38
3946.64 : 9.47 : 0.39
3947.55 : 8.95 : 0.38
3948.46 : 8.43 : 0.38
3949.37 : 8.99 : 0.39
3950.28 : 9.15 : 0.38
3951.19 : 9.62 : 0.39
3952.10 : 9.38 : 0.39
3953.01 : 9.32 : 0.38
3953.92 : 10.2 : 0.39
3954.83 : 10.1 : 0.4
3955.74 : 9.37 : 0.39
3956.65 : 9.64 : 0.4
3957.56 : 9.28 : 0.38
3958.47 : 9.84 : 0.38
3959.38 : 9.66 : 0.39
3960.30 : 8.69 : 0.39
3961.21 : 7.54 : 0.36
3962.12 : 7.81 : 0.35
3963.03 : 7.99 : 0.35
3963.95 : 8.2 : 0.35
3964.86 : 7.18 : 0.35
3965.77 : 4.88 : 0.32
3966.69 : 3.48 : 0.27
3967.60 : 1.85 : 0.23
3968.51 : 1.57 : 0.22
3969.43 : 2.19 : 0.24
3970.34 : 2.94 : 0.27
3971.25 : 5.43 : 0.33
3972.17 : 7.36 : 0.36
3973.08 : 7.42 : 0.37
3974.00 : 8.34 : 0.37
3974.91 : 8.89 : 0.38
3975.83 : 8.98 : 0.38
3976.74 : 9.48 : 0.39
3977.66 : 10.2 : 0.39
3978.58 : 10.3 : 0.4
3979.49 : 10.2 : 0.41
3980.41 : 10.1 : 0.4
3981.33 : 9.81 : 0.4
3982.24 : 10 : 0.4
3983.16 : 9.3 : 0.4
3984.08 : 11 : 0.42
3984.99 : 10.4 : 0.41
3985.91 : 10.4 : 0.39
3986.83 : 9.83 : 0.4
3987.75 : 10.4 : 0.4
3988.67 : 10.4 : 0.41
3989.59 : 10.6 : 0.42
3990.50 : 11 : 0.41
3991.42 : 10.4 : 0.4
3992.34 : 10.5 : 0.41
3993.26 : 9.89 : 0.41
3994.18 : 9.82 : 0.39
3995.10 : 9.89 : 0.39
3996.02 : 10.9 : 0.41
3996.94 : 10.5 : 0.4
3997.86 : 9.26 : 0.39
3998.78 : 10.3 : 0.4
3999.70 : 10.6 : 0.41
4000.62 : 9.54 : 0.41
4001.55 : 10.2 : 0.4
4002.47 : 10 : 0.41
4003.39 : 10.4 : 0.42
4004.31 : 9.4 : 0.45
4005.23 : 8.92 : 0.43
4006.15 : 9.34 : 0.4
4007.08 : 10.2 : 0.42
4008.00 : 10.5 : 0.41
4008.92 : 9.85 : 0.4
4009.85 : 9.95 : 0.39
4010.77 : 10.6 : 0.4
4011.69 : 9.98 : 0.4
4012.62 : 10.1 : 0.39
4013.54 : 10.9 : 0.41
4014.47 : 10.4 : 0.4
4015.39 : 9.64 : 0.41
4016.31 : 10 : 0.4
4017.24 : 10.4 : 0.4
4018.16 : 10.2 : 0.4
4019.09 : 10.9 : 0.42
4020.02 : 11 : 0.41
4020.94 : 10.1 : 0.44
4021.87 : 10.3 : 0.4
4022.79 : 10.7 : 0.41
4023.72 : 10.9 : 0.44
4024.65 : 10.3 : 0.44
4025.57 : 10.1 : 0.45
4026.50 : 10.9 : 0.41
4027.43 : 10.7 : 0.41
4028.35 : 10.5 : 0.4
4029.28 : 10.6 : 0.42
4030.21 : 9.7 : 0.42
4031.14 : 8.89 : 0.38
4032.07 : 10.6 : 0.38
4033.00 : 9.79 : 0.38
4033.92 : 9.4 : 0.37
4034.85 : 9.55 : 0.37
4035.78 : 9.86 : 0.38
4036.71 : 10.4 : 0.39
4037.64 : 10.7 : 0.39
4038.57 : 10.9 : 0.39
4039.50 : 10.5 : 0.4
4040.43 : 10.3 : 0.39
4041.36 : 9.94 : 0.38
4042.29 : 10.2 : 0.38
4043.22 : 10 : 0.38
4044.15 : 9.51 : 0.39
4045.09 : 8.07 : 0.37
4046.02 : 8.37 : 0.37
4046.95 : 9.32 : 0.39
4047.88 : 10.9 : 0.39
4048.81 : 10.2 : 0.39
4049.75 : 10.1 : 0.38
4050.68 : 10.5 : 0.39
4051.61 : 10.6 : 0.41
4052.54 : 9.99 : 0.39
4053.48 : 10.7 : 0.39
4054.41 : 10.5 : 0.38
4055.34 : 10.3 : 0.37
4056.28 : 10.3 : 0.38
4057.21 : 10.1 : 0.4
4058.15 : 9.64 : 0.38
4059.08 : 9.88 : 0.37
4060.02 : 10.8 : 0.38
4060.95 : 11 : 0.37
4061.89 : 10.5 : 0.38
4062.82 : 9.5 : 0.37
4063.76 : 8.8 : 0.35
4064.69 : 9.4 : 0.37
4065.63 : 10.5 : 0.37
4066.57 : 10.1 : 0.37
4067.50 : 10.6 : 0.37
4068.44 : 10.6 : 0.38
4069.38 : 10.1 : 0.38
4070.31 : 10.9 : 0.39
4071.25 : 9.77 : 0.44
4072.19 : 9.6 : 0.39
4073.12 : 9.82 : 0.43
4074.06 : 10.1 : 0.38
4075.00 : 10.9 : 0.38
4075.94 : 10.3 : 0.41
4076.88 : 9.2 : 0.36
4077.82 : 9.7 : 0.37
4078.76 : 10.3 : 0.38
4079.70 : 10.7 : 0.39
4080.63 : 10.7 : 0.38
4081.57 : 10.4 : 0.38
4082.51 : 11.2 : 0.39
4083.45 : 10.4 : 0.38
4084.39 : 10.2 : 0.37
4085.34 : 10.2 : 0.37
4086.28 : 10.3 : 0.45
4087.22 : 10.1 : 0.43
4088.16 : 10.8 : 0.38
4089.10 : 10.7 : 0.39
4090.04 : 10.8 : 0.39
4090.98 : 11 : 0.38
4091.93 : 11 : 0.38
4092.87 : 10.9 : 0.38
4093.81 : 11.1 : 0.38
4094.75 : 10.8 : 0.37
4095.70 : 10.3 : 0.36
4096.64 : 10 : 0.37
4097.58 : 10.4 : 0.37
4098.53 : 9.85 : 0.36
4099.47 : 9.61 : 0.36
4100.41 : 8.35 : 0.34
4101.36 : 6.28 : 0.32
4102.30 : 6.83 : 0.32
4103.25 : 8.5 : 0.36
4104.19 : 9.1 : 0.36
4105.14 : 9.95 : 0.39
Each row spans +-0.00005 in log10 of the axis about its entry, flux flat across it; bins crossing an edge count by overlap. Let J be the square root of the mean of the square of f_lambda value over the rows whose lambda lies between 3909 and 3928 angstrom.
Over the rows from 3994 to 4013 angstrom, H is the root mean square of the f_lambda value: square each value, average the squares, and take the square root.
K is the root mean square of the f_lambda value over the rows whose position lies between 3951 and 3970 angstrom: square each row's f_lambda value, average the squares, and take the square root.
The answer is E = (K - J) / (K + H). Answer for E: -0.058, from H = 10.0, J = 9.1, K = 8.0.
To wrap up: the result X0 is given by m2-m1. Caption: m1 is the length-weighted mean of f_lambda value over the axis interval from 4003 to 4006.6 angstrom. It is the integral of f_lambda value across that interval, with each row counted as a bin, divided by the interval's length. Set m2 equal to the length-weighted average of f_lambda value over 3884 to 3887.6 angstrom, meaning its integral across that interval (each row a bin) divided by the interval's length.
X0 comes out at -1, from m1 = 9.5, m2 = 8.2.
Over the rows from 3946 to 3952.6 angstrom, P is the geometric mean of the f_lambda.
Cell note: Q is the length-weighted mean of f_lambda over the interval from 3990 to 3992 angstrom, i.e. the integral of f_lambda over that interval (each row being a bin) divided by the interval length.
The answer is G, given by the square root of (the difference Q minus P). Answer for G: 1.3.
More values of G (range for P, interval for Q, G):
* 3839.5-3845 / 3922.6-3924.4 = 0.6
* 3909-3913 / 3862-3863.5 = 0.5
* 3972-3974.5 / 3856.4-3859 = 0.9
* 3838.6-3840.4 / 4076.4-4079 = 1.8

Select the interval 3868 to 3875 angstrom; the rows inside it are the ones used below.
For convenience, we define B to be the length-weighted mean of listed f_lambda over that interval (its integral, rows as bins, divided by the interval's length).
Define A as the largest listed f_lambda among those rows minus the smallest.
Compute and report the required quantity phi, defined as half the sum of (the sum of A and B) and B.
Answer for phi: 10.4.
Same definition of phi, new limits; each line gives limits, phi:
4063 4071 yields 11.1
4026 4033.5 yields 11.2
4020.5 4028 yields 10.9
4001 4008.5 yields 10.7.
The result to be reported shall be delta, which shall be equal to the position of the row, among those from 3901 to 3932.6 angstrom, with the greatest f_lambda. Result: 3909.56 angstrom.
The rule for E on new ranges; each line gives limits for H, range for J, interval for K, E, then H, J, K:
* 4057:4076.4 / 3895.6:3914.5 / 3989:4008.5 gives 0.035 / 10.2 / 9.4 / 10.1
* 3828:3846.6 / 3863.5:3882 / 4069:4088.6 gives 0.042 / 7.5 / 9.5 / 10.3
